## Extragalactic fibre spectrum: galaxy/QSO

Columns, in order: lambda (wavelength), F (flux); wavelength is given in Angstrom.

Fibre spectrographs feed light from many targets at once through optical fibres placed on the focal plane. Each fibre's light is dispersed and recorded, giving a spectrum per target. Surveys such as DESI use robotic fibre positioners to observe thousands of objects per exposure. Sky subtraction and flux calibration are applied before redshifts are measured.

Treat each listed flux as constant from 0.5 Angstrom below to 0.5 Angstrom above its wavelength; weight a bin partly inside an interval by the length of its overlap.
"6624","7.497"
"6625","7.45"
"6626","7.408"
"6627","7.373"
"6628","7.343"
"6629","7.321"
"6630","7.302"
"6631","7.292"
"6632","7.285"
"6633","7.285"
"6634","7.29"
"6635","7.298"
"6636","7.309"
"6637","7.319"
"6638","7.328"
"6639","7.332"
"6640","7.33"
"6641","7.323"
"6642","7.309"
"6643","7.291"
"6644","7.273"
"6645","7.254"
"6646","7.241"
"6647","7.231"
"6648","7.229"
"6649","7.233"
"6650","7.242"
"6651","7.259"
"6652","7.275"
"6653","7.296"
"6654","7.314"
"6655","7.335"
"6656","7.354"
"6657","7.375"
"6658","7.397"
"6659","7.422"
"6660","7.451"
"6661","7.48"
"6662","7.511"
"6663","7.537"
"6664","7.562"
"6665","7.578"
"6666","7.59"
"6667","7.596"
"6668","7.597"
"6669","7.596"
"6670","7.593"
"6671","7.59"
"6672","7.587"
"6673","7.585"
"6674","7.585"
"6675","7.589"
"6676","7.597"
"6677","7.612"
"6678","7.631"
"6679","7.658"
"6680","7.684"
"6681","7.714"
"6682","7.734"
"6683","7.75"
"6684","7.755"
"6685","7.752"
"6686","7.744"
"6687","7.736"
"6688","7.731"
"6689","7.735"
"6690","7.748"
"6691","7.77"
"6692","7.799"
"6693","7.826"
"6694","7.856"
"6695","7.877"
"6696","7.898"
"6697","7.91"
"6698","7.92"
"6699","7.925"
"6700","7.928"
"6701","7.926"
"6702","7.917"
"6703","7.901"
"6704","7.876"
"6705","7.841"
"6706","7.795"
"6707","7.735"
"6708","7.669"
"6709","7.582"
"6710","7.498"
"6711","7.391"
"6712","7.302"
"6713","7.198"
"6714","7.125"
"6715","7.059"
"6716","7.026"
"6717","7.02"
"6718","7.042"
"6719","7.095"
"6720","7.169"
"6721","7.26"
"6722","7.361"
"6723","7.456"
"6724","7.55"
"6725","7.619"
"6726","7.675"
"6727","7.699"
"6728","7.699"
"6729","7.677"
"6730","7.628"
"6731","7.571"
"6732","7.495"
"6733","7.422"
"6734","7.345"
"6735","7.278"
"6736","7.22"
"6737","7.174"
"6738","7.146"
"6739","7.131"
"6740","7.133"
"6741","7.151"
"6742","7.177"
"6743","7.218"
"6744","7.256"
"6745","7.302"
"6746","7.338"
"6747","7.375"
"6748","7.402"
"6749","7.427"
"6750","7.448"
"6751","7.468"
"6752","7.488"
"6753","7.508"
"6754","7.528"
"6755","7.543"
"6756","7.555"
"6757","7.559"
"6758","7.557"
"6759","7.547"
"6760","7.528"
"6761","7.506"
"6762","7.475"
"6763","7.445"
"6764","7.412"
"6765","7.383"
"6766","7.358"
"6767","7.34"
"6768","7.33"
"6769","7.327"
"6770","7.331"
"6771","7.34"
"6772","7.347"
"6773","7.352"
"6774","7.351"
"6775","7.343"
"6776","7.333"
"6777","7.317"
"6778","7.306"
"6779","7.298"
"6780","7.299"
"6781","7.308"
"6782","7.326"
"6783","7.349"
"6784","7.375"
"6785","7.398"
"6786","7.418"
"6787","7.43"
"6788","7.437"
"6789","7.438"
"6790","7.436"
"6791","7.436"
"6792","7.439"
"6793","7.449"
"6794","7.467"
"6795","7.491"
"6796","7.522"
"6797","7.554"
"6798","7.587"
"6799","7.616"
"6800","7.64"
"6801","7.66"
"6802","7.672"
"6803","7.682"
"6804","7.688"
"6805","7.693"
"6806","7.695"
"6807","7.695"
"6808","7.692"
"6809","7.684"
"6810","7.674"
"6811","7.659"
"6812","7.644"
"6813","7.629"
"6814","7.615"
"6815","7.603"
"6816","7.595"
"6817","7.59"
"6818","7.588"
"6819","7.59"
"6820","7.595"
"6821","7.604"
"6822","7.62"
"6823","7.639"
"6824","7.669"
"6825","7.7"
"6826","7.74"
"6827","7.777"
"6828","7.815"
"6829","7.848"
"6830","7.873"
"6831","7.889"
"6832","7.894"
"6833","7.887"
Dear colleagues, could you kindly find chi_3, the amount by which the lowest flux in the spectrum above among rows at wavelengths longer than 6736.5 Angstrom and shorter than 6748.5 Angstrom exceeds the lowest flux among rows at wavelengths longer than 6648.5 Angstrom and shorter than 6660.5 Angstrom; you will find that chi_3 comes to -0.10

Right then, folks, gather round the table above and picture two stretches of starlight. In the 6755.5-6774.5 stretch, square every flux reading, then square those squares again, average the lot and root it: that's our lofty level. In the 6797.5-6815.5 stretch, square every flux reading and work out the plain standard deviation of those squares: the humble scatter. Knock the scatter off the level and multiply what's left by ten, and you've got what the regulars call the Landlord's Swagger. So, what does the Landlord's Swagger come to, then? 546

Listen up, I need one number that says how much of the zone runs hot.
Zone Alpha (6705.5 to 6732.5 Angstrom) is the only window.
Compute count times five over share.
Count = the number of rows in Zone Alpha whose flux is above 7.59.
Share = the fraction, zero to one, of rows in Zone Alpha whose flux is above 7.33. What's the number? 71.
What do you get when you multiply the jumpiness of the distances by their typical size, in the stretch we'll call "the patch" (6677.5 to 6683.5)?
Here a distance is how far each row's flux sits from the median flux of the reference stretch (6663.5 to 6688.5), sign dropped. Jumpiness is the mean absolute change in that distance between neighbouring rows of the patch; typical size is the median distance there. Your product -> 0.002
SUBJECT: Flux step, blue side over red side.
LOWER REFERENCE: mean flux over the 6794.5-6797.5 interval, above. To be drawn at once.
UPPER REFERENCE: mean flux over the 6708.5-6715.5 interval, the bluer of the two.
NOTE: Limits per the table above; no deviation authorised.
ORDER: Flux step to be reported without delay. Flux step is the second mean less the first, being -0.21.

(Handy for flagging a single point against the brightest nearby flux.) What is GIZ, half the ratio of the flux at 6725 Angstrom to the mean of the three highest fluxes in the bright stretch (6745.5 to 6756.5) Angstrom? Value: 0.505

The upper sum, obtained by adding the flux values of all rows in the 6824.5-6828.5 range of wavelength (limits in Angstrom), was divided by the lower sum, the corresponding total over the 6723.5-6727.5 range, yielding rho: 1.02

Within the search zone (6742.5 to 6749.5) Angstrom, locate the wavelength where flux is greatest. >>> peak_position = 6749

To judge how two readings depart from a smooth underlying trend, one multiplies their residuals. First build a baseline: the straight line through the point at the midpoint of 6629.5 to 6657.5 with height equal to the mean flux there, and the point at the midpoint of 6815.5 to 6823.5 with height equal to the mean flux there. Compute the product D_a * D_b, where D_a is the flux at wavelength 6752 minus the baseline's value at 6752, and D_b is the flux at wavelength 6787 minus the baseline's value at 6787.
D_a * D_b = 0.000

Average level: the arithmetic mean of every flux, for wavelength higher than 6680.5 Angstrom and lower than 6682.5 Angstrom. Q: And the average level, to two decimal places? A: 7.72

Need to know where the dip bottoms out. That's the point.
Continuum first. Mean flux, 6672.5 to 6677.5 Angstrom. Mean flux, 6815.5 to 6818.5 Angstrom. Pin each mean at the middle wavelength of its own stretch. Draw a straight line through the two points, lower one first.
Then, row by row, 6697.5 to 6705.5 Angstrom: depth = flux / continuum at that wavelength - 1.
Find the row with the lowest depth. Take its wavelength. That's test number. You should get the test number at 6705 Angstrom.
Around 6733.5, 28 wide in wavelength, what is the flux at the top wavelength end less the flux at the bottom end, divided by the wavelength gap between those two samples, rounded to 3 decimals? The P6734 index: 0.008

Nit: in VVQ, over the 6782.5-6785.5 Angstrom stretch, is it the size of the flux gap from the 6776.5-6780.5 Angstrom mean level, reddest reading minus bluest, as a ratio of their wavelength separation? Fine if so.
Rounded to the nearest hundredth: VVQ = 0.02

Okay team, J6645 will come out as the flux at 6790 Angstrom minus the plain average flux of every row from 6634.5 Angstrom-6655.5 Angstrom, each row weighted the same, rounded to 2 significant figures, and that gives 0.15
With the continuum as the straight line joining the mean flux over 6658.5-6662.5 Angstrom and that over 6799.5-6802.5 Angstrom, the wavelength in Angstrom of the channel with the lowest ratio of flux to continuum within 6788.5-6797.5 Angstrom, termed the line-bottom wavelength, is 6791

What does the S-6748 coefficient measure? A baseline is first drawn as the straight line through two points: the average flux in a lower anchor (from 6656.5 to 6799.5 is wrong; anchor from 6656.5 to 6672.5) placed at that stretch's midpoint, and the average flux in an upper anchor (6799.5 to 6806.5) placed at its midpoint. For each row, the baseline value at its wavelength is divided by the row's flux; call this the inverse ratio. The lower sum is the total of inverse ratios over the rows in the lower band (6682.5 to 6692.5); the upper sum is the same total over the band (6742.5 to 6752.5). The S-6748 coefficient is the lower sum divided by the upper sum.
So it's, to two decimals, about 0.94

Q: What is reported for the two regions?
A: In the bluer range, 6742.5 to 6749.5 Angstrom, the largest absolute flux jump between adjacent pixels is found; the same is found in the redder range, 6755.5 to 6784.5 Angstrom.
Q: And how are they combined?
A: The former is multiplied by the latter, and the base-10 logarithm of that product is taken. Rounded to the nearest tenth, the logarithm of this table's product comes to -2.8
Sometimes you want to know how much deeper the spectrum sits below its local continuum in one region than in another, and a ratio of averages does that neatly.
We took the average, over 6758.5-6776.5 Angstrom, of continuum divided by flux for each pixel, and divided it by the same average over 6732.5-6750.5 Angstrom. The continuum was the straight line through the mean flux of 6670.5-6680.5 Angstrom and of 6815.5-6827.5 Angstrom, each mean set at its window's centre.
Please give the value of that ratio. 0.98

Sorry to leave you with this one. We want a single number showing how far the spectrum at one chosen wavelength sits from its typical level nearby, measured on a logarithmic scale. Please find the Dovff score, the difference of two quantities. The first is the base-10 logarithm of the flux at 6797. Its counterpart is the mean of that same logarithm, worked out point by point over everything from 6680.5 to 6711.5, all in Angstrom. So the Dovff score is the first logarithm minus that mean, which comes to -0.013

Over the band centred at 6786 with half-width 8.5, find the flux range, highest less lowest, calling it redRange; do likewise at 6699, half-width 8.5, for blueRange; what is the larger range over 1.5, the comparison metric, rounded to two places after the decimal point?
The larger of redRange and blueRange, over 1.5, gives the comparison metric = 0.13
